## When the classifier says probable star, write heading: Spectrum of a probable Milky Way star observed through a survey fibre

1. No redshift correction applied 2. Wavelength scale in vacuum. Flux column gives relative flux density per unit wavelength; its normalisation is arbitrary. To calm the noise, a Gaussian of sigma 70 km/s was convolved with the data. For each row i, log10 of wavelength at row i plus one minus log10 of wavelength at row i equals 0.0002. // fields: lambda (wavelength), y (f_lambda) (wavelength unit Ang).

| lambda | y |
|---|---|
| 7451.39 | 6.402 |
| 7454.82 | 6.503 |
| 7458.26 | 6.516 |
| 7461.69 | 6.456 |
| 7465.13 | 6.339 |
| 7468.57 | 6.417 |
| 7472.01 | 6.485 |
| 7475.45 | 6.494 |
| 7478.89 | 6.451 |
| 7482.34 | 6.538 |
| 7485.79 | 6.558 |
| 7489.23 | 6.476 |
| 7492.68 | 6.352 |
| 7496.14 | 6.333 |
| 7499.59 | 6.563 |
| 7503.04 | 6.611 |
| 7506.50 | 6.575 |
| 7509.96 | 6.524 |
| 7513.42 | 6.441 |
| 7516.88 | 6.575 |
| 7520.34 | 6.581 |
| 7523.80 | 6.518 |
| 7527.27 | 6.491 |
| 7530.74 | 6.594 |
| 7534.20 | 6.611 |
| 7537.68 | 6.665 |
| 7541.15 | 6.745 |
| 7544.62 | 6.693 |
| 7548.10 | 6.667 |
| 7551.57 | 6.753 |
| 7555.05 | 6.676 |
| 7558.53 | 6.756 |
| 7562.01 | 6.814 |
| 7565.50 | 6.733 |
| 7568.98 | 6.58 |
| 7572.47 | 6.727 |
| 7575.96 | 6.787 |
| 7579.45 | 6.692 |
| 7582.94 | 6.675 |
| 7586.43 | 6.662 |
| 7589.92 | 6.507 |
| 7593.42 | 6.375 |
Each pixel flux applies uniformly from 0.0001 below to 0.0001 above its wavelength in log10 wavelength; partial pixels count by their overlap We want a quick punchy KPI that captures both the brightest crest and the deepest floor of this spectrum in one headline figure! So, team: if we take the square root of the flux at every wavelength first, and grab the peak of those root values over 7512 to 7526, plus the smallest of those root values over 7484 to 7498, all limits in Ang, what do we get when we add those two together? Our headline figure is 5.08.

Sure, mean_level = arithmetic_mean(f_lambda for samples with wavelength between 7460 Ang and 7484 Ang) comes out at 6.45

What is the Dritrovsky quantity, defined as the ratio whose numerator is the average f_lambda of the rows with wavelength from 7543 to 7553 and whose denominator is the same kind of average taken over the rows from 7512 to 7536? 1.02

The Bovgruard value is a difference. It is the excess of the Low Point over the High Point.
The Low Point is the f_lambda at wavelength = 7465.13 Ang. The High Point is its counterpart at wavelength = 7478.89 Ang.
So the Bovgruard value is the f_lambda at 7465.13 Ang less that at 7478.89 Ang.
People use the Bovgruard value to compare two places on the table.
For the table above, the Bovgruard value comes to -0.11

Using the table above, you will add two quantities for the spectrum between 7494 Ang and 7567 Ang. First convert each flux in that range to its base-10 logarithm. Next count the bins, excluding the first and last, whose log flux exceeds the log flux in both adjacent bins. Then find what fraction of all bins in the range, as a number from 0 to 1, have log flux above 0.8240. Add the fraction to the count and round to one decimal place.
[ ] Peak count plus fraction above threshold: 5.3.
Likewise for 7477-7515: 2.0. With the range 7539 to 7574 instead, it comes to 2.8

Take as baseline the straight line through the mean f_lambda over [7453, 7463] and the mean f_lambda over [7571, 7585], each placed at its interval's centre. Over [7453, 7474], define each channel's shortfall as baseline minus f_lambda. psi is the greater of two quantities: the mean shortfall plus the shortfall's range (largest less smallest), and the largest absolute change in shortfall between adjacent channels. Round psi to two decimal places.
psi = 0.24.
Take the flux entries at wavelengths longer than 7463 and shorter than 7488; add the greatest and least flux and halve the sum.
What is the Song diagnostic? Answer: 6.45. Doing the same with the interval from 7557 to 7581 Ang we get 6.70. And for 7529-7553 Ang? 6.67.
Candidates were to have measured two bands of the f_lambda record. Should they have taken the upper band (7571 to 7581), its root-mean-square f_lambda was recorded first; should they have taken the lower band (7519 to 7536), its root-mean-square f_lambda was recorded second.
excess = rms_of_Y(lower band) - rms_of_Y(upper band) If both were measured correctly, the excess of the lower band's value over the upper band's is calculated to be -0.18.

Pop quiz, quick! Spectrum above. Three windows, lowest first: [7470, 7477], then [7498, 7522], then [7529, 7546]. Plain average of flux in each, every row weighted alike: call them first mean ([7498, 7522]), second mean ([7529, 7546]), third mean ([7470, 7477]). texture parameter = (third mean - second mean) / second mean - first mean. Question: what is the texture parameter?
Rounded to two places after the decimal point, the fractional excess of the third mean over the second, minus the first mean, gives -6.58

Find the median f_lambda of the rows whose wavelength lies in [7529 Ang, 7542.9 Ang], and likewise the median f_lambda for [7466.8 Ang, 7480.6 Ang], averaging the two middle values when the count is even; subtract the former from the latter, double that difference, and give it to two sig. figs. -0.34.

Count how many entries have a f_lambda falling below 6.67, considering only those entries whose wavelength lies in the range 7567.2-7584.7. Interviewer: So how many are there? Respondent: 1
